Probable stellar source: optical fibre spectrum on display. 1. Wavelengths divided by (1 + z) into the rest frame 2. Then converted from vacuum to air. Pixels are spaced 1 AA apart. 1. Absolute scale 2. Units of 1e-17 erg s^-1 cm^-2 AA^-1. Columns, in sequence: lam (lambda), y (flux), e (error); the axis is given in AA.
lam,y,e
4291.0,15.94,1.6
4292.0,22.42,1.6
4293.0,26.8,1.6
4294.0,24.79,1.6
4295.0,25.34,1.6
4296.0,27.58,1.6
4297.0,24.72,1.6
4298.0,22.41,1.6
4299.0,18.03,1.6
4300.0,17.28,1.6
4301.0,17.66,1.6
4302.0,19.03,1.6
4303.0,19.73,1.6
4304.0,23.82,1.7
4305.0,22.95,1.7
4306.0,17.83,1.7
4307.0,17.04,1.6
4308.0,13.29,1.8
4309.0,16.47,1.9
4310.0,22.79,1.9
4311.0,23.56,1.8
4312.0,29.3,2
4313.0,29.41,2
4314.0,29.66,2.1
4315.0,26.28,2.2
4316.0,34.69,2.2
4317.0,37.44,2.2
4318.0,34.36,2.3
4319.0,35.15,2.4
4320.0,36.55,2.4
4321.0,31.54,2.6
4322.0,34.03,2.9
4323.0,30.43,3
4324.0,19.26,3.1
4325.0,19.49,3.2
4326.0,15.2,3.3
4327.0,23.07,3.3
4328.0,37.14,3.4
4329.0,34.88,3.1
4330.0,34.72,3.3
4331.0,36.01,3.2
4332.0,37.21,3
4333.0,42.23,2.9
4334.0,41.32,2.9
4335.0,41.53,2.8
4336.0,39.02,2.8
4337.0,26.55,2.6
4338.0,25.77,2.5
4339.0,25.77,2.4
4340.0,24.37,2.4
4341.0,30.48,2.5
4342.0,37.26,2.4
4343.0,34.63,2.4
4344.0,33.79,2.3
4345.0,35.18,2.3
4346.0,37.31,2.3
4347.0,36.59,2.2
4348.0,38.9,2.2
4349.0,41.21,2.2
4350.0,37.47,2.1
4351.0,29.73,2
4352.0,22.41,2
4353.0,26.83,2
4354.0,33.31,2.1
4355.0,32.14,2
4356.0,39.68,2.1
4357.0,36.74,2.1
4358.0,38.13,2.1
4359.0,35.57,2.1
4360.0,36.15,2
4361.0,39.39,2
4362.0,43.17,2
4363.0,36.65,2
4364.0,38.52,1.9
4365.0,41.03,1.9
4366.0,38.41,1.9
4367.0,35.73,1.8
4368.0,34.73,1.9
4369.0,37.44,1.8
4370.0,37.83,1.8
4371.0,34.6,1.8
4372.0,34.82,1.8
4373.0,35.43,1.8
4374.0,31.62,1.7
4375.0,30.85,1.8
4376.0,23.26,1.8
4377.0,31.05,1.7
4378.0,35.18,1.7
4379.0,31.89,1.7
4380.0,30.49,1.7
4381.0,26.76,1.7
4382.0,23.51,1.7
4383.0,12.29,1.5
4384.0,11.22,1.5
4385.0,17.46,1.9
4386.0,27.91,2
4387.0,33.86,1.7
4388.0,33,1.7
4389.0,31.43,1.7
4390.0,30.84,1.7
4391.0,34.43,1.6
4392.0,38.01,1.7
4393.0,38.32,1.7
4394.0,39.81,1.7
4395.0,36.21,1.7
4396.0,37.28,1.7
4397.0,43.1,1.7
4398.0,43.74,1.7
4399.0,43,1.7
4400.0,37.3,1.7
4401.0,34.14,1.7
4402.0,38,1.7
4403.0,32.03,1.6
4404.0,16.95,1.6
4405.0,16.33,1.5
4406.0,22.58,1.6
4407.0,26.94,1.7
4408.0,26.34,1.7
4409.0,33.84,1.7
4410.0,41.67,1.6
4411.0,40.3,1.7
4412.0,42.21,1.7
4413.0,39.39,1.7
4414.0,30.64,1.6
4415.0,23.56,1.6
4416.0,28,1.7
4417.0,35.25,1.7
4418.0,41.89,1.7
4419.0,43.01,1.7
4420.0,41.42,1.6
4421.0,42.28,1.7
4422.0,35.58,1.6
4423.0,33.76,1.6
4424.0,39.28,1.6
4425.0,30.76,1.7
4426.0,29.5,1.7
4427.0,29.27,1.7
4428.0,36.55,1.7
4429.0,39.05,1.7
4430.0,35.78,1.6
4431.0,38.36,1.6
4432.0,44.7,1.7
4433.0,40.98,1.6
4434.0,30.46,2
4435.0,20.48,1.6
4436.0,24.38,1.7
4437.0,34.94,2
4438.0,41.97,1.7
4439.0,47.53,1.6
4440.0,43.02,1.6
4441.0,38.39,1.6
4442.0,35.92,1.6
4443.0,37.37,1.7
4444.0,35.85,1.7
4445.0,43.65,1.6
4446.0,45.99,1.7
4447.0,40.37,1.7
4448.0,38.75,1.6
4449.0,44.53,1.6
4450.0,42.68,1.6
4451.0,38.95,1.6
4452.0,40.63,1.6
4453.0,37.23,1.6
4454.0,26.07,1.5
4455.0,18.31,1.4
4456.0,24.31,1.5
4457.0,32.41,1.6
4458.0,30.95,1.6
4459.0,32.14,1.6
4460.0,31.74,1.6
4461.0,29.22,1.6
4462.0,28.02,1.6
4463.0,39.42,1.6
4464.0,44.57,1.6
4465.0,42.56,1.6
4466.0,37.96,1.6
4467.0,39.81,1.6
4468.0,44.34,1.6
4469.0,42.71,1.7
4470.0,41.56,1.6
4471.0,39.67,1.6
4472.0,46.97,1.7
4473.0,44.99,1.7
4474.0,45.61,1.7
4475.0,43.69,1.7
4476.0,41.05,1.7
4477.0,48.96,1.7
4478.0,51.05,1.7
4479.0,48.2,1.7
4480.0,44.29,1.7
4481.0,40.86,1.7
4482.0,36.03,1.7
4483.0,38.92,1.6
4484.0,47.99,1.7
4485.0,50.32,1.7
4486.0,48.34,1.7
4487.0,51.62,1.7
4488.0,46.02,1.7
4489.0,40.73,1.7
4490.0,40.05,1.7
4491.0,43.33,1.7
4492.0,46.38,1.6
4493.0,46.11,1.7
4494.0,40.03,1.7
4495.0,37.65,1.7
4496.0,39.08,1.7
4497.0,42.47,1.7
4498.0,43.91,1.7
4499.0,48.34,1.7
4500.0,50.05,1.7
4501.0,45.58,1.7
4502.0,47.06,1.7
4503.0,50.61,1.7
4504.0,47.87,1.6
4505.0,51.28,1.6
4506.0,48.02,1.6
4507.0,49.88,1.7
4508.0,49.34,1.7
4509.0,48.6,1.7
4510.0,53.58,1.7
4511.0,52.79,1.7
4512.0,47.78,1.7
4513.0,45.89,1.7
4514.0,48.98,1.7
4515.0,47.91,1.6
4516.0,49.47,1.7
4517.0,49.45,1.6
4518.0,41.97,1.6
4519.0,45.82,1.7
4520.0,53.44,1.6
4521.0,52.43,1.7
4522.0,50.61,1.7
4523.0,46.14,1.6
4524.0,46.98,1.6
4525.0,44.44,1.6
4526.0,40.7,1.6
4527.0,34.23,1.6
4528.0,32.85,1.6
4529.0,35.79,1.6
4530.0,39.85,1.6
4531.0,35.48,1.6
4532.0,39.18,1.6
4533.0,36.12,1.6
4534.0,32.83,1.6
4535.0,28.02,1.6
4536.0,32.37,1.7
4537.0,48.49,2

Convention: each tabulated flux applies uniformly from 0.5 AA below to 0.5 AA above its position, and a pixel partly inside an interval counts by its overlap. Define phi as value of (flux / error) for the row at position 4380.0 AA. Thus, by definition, 18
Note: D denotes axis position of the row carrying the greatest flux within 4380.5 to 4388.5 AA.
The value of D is 4387.0 AA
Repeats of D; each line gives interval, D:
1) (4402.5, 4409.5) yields 4409.0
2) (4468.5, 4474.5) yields 4472.0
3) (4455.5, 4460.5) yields 4457.0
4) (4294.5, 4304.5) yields 4296.0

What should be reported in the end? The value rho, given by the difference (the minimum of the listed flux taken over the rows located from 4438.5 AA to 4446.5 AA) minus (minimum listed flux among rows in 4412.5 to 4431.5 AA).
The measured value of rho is 12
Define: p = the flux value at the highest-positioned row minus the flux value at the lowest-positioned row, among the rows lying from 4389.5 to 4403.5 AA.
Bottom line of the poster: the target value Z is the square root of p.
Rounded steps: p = 1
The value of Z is 1.1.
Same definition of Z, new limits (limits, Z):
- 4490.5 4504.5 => 2.1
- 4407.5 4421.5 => 4.0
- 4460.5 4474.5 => 4.0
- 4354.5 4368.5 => 1.6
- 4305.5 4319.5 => 4.2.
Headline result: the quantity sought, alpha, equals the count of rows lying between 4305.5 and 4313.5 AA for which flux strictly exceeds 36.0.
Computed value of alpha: 0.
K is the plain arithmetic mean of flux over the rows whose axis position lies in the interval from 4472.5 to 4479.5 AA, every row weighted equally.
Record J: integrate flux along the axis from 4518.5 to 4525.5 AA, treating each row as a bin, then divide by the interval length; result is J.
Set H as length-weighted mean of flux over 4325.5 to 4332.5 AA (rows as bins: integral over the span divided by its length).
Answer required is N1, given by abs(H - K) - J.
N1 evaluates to -33.5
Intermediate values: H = 31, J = 49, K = 46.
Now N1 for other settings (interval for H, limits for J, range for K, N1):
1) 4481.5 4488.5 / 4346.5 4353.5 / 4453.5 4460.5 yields -15.7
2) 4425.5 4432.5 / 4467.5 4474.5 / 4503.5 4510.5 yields -30.1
